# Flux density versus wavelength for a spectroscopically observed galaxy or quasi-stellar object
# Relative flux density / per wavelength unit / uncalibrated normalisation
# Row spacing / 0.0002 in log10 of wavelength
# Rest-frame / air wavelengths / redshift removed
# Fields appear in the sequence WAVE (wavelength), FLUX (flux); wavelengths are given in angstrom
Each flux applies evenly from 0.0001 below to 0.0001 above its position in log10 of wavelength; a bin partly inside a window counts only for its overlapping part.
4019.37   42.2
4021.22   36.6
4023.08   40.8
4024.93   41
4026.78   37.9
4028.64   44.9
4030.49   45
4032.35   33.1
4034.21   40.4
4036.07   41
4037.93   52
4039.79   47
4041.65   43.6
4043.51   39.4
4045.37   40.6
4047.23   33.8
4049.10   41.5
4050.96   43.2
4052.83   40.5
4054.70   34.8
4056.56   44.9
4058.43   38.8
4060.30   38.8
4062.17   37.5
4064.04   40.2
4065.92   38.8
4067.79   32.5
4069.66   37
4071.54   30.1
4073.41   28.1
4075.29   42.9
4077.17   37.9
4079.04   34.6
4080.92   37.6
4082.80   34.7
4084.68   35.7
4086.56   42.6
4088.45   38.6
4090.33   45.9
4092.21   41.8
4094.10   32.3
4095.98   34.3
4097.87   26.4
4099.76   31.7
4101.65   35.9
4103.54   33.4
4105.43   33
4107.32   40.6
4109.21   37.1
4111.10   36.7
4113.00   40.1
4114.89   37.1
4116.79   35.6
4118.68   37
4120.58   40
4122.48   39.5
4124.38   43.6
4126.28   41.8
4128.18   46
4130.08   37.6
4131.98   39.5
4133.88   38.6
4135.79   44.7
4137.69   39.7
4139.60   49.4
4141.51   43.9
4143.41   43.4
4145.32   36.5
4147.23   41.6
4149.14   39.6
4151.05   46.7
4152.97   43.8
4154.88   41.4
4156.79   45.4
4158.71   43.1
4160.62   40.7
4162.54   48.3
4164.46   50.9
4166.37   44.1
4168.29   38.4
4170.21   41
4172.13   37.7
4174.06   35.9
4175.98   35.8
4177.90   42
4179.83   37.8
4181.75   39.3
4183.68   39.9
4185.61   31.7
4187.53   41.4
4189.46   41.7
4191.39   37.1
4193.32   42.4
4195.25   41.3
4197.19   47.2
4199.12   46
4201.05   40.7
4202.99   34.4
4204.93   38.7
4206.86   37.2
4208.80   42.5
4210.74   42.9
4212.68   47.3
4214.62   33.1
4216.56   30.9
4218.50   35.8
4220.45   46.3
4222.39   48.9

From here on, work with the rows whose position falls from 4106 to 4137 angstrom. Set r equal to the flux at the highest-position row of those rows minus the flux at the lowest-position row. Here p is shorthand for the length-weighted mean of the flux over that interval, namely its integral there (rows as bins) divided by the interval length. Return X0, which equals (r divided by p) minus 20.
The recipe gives -19.9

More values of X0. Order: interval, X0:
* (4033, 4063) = -20.1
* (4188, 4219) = -20.1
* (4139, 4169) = -20.3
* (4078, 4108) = -19.8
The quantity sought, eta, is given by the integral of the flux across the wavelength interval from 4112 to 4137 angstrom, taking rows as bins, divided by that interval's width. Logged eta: 40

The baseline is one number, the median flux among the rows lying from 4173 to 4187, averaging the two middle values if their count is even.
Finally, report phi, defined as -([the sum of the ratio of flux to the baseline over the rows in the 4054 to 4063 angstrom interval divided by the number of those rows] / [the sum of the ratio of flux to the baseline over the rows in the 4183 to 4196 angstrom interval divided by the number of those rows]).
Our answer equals -0.99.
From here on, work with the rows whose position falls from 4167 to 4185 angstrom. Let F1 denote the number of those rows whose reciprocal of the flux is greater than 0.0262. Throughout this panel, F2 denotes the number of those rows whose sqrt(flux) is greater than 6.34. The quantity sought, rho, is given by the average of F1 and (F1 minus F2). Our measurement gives 3.0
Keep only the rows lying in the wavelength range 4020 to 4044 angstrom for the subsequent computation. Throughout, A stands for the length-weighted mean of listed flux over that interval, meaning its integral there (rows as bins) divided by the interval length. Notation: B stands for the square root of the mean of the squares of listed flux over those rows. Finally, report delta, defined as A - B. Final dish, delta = -0.22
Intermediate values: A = 42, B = 42.0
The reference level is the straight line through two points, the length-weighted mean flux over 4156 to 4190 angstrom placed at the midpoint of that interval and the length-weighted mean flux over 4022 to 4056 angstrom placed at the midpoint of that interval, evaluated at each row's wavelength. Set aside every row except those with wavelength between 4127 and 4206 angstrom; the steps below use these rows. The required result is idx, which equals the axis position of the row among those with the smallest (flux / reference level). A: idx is 4185.61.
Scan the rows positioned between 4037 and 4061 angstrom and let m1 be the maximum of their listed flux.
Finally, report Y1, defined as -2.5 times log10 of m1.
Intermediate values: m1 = 52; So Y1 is -4.29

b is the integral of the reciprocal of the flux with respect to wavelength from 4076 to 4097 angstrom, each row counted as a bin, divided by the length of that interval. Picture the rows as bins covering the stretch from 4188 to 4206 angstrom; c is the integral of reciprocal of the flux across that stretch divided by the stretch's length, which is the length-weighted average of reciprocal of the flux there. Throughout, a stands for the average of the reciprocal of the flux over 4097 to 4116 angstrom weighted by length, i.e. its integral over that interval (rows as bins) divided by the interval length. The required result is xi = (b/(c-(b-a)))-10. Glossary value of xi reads -9.00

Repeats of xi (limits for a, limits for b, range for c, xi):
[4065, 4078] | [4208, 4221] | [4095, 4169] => -9.09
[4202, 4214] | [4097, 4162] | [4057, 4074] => -9.08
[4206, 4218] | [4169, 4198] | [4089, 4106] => -9.15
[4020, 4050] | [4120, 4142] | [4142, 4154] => -9.03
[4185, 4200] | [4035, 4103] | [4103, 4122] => -8.92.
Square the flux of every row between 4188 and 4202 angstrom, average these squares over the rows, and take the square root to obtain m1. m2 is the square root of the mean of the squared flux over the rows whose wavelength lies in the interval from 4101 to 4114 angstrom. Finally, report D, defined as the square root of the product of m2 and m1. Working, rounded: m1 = 42.5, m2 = 36.8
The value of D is 39.5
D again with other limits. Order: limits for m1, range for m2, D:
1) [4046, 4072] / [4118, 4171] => 40.3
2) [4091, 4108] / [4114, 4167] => 38.3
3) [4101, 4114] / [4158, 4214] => 38.9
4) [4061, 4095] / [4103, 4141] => 38.6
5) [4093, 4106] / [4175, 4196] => 35.7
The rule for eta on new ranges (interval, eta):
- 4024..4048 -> 42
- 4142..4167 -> 44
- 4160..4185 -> 41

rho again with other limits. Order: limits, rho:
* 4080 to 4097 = 3.5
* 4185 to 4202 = -1.5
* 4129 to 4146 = 0.0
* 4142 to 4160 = -2.5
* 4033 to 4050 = -2.5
